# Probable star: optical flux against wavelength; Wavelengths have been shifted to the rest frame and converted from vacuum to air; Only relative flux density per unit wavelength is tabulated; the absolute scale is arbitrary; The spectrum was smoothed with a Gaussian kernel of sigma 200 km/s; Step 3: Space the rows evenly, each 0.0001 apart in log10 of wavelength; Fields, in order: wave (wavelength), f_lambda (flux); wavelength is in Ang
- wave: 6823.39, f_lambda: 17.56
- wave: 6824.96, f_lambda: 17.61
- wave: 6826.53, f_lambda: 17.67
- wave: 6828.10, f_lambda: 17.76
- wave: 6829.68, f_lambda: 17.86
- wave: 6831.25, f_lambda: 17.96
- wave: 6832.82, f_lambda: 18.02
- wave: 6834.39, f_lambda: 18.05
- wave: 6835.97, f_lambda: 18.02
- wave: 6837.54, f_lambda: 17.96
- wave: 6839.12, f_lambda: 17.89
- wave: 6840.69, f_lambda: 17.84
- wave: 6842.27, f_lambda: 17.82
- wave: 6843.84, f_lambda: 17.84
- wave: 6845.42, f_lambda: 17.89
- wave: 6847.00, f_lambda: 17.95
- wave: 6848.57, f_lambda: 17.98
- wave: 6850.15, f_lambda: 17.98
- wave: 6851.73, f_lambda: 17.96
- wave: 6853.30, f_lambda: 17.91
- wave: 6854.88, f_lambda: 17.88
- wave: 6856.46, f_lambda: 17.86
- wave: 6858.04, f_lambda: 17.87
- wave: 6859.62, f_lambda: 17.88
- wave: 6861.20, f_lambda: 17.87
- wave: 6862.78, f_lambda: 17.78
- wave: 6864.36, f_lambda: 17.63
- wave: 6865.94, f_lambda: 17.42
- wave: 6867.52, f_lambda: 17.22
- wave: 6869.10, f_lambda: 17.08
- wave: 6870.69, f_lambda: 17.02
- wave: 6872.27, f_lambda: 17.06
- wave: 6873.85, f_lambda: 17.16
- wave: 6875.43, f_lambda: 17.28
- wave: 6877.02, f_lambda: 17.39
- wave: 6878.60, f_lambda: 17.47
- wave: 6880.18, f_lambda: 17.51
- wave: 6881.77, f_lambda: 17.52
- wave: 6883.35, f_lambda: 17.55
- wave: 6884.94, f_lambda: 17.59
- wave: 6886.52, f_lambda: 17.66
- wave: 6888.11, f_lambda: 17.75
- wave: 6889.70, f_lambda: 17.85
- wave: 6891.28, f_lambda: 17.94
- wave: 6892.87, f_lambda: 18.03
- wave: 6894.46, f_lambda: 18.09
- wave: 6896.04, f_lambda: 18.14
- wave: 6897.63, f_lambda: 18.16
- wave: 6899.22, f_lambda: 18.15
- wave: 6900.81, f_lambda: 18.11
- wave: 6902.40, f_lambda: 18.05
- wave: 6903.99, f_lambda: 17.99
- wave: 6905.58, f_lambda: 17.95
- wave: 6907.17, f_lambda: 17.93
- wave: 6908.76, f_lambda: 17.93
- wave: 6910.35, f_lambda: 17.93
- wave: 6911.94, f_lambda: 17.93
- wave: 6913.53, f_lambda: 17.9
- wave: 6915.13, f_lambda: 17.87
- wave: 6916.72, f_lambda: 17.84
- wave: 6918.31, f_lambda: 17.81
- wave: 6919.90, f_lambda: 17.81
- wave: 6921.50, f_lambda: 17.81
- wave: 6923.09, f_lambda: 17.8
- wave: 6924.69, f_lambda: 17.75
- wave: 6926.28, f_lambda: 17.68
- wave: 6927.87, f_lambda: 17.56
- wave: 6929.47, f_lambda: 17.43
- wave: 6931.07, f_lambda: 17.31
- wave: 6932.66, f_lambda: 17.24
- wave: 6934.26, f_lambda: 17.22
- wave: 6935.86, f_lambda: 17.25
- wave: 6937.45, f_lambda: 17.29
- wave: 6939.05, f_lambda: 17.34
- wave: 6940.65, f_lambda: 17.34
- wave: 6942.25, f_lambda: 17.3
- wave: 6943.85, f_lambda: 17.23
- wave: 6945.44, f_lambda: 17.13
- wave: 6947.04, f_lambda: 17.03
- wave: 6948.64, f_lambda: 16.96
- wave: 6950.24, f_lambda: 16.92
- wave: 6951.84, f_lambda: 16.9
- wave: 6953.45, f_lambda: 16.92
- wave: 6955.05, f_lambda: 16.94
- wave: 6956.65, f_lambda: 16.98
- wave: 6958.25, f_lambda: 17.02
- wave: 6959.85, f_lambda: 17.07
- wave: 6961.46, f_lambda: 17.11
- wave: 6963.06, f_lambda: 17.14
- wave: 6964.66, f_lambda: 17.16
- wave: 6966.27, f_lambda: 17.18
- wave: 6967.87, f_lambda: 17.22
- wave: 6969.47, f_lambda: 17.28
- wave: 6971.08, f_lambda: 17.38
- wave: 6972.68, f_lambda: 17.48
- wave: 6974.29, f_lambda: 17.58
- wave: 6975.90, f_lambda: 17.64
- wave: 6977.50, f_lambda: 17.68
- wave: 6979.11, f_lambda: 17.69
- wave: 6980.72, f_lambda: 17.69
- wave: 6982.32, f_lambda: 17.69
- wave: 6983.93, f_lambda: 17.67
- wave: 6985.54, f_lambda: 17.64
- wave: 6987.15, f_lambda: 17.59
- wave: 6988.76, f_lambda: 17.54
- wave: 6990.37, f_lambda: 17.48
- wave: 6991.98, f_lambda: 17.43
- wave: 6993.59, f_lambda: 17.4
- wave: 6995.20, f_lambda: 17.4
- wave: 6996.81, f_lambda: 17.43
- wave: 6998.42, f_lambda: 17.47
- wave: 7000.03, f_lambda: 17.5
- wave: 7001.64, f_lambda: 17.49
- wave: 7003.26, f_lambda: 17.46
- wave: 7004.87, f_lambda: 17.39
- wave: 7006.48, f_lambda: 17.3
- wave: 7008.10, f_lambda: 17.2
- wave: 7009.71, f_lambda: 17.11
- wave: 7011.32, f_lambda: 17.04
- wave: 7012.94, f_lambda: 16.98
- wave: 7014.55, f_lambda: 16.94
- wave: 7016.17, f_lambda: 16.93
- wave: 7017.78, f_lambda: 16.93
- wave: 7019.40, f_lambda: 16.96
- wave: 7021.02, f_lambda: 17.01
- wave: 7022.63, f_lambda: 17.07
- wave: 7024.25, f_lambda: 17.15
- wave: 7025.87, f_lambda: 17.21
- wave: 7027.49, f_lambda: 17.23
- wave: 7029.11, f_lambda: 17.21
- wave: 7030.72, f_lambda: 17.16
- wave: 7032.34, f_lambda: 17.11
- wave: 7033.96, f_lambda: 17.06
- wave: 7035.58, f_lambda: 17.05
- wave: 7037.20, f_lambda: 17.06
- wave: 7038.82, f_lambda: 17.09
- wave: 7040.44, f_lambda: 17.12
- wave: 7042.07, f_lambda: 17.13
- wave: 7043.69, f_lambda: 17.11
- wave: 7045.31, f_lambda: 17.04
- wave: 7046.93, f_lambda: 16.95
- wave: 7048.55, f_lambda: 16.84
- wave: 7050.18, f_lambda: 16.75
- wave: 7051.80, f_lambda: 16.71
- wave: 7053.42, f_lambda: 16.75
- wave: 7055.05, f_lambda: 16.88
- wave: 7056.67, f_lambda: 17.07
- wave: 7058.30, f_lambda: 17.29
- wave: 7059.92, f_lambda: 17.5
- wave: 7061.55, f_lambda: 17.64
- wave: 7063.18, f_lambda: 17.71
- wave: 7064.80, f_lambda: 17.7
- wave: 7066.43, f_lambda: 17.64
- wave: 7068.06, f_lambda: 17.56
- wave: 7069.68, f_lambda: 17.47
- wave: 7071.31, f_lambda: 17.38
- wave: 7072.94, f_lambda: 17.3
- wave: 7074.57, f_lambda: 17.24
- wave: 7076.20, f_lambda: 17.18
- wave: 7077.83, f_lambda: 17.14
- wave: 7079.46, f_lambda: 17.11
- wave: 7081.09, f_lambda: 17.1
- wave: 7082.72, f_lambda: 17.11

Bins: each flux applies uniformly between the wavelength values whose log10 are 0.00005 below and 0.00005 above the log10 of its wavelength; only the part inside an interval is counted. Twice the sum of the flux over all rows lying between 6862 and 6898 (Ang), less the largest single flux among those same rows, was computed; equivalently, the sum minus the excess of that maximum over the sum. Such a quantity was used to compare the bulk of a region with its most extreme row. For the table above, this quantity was 790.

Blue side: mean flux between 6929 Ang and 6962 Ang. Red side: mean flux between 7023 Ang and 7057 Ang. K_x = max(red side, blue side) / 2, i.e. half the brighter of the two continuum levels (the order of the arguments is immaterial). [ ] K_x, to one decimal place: 8.6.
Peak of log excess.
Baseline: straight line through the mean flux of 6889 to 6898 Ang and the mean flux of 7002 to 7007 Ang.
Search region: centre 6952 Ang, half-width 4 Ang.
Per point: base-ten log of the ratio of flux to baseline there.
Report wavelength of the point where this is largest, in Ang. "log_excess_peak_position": 6955.05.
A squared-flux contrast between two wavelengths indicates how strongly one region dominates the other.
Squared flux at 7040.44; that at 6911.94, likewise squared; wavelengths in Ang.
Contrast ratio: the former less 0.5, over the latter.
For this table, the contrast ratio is 0.91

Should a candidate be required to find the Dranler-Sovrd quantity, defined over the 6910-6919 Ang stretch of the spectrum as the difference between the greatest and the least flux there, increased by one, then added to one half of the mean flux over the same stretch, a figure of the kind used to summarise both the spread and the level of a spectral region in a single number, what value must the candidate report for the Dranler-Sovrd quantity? 10.06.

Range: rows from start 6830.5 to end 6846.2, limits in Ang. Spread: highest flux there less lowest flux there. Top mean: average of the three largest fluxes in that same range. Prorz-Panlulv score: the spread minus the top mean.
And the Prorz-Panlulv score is -17.8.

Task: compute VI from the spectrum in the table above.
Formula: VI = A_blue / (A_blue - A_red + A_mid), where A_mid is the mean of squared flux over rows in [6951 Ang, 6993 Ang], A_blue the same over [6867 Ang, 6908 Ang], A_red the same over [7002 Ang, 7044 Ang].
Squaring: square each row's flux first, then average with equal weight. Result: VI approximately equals 0.975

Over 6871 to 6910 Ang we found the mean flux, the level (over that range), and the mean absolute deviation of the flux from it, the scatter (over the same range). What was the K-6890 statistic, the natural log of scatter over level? -4.13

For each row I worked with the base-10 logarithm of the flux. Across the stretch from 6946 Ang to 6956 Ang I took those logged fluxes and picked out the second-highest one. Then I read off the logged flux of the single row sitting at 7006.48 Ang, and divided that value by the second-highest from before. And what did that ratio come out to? 1.01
